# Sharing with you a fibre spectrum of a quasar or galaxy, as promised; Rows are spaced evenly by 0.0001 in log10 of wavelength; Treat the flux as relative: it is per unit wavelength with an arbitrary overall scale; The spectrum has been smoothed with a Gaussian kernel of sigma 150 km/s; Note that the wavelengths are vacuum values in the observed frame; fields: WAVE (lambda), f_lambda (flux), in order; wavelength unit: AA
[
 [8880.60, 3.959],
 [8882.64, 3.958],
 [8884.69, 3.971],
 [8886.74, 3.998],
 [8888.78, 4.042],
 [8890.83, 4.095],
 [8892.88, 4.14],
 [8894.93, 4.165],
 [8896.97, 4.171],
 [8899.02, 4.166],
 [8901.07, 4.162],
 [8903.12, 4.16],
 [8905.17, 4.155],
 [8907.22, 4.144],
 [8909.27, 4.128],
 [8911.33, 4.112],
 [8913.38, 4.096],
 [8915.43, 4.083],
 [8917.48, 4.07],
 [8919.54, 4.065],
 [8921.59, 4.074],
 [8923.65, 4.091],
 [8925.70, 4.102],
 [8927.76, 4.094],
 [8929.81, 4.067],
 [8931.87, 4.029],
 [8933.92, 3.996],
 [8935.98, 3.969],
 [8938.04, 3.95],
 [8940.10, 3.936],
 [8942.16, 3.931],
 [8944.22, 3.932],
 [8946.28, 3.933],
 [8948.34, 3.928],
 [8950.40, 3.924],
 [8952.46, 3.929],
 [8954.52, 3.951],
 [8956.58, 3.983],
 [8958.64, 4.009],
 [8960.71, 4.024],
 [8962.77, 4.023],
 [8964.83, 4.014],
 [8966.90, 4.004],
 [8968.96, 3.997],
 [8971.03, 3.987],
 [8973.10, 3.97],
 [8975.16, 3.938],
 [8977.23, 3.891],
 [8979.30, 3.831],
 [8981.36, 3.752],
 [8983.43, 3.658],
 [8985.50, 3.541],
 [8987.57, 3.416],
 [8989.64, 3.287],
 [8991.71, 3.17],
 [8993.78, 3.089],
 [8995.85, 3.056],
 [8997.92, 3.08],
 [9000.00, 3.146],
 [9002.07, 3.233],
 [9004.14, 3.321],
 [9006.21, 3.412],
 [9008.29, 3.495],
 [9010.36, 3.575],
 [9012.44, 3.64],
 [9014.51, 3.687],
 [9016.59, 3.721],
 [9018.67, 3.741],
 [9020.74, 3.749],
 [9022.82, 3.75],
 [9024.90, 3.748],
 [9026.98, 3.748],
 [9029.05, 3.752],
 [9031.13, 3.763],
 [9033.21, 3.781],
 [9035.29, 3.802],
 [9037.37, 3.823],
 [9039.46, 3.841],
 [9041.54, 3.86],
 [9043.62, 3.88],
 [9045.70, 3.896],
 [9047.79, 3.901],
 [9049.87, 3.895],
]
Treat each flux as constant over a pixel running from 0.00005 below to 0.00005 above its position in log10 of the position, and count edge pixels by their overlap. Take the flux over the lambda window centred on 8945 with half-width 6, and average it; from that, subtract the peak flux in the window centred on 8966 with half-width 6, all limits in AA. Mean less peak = -0.1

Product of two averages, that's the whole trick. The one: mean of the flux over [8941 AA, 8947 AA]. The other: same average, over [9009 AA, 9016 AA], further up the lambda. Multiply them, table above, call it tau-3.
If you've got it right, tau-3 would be 14.3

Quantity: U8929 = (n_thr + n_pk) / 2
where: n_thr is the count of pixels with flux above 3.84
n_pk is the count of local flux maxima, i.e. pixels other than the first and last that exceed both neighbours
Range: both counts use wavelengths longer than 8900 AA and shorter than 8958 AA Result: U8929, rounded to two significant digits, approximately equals 15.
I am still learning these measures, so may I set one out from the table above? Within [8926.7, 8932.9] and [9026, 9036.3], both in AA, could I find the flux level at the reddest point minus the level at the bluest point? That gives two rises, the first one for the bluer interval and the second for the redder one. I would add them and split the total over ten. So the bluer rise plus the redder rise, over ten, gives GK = -0.001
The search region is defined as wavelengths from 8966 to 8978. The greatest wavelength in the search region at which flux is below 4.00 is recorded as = 8977.23 AA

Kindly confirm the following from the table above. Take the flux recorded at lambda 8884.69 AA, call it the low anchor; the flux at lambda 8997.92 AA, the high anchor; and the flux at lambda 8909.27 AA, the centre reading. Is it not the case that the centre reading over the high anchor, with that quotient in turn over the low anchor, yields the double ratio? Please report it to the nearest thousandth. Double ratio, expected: 0.338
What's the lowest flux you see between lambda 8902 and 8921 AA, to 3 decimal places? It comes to 4.065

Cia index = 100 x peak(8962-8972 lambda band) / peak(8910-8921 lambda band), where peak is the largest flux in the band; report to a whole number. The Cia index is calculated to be 98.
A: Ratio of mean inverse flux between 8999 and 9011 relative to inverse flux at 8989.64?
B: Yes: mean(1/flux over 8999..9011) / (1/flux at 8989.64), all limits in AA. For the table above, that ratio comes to 0.98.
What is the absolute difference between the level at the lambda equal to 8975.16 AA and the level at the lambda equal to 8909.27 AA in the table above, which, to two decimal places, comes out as 0.19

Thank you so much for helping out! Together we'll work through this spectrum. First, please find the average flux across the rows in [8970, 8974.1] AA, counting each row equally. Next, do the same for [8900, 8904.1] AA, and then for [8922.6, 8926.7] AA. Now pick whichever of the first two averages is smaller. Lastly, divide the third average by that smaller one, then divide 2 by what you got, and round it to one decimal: 1.9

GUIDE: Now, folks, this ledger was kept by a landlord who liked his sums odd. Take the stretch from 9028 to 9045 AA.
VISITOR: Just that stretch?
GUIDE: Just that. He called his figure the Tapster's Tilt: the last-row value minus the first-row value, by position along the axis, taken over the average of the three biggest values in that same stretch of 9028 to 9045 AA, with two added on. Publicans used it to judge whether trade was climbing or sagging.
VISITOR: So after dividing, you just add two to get 2.03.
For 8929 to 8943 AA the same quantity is 1.97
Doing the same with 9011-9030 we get 2.03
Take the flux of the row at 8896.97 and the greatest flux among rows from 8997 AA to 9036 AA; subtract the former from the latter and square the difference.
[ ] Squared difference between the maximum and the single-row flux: 0.14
